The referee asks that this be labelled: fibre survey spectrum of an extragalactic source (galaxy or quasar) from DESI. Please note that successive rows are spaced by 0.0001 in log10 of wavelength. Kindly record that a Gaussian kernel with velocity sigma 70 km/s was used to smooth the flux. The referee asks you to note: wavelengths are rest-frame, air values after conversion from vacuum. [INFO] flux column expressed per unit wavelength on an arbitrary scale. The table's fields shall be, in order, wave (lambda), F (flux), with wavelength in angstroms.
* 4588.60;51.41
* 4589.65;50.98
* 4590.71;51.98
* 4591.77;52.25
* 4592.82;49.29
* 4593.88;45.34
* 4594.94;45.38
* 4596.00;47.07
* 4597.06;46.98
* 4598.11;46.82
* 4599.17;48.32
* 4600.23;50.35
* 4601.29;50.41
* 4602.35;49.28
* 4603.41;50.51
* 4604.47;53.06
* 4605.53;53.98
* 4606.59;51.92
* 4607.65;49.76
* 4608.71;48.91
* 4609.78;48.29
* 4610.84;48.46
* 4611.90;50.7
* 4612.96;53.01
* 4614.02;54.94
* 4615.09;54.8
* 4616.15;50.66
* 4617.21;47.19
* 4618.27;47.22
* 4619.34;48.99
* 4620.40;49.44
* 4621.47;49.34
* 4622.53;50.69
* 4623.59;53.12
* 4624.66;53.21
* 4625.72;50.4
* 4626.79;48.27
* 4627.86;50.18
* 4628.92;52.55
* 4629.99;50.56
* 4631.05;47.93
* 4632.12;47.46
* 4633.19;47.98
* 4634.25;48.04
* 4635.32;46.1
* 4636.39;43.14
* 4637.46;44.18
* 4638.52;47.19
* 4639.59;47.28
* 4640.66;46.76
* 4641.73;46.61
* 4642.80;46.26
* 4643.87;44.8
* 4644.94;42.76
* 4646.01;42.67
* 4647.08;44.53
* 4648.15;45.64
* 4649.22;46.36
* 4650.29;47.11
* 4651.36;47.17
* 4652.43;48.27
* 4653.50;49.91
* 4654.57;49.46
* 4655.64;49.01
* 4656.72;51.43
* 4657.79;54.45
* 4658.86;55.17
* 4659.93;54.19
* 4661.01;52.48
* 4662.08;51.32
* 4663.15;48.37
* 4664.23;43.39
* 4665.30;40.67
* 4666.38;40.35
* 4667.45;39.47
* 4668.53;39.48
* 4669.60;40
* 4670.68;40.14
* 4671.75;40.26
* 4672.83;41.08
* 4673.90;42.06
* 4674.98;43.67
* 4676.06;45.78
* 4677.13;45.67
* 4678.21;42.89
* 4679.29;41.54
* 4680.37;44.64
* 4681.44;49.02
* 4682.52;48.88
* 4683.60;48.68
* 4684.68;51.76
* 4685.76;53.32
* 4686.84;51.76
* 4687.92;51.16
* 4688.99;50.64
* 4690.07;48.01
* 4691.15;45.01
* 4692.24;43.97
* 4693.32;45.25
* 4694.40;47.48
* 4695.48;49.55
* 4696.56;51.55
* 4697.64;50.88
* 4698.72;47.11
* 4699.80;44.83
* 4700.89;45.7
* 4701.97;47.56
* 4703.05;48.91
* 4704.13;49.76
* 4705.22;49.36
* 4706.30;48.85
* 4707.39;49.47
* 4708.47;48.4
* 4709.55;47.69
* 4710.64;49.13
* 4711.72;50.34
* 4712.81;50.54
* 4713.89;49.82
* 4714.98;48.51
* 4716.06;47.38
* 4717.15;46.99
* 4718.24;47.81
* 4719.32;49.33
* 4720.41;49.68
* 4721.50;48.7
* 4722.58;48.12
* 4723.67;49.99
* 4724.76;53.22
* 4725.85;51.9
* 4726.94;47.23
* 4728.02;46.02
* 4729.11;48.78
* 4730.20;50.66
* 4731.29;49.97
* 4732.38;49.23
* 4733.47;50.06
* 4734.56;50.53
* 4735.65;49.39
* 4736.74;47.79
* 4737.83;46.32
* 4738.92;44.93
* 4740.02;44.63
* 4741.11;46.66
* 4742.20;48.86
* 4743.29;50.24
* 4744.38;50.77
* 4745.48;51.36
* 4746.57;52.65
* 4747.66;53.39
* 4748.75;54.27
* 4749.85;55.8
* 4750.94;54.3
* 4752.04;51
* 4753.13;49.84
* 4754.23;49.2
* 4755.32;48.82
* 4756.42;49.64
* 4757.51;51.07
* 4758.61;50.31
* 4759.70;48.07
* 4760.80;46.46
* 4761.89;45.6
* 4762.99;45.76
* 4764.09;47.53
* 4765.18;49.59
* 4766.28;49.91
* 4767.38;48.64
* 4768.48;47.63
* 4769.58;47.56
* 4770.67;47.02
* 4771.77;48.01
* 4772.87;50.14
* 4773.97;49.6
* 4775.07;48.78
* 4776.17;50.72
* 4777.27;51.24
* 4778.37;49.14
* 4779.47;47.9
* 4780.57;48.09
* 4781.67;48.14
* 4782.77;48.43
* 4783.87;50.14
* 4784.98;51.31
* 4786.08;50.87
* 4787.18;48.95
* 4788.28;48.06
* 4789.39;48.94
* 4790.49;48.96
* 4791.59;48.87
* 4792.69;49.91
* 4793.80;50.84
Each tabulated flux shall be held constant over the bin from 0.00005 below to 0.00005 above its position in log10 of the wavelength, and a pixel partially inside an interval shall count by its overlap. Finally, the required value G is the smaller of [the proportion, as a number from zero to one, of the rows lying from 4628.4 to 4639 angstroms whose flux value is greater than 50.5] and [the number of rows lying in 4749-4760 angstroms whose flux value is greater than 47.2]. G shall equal 0.20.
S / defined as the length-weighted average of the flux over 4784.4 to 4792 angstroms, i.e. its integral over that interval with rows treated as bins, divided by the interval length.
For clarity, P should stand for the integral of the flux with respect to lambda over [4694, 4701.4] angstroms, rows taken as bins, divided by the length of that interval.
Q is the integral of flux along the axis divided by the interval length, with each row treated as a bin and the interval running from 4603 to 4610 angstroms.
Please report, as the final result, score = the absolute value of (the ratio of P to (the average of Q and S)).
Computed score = 0.96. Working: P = 48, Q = 51.0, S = 49.4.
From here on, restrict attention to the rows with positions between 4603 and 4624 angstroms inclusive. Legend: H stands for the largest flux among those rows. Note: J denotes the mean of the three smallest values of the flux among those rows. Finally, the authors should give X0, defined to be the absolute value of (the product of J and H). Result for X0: 2613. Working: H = 54.94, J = 48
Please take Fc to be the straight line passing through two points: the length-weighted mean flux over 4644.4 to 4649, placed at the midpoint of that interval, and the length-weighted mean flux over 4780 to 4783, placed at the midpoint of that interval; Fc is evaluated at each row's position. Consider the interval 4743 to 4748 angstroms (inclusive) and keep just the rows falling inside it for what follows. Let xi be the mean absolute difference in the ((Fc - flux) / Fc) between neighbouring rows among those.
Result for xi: 0.016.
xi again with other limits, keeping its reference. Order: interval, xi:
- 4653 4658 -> 0.036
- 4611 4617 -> 0.049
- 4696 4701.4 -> 0.042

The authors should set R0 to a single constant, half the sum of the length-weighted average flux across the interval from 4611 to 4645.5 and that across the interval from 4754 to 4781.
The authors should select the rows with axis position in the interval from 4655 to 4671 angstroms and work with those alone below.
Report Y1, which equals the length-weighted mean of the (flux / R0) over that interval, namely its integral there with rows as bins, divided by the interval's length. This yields 0.96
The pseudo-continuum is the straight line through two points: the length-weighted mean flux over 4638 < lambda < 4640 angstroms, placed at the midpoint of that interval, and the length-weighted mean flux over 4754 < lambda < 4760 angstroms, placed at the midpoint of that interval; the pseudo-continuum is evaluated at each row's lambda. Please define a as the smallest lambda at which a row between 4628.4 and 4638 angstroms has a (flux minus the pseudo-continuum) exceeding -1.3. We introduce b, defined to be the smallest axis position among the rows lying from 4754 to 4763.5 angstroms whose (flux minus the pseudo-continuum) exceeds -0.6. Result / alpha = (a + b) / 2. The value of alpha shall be 4691.6 angstroms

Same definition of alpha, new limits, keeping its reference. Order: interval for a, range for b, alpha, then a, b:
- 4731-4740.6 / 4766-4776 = 4748.8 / 4731.29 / 4766.28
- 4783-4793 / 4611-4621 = 4697.9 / 4783.87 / 4611.90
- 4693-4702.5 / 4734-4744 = 4714.5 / 4694.40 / 4734.56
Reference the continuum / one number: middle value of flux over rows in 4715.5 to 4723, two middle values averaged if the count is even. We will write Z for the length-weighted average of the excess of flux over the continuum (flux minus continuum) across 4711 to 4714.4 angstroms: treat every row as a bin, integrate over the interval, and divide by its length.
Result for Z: 2.1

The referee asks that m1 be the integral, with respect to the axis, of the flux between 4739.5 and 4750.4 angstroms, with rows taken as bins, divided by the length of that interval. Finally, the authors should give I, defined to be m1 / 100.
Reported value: 0.509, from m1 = 50.9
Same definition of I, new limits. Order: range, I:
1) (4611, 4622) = 0.506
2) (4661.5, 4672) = 0.425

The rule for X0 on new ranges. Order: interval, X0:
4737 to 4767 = 2514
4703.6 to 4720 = 2393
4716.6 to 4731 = 2488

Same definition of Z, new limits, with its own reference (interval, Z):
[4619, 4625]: 2.7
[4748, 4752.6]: 5.7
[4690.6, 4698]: -0.5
